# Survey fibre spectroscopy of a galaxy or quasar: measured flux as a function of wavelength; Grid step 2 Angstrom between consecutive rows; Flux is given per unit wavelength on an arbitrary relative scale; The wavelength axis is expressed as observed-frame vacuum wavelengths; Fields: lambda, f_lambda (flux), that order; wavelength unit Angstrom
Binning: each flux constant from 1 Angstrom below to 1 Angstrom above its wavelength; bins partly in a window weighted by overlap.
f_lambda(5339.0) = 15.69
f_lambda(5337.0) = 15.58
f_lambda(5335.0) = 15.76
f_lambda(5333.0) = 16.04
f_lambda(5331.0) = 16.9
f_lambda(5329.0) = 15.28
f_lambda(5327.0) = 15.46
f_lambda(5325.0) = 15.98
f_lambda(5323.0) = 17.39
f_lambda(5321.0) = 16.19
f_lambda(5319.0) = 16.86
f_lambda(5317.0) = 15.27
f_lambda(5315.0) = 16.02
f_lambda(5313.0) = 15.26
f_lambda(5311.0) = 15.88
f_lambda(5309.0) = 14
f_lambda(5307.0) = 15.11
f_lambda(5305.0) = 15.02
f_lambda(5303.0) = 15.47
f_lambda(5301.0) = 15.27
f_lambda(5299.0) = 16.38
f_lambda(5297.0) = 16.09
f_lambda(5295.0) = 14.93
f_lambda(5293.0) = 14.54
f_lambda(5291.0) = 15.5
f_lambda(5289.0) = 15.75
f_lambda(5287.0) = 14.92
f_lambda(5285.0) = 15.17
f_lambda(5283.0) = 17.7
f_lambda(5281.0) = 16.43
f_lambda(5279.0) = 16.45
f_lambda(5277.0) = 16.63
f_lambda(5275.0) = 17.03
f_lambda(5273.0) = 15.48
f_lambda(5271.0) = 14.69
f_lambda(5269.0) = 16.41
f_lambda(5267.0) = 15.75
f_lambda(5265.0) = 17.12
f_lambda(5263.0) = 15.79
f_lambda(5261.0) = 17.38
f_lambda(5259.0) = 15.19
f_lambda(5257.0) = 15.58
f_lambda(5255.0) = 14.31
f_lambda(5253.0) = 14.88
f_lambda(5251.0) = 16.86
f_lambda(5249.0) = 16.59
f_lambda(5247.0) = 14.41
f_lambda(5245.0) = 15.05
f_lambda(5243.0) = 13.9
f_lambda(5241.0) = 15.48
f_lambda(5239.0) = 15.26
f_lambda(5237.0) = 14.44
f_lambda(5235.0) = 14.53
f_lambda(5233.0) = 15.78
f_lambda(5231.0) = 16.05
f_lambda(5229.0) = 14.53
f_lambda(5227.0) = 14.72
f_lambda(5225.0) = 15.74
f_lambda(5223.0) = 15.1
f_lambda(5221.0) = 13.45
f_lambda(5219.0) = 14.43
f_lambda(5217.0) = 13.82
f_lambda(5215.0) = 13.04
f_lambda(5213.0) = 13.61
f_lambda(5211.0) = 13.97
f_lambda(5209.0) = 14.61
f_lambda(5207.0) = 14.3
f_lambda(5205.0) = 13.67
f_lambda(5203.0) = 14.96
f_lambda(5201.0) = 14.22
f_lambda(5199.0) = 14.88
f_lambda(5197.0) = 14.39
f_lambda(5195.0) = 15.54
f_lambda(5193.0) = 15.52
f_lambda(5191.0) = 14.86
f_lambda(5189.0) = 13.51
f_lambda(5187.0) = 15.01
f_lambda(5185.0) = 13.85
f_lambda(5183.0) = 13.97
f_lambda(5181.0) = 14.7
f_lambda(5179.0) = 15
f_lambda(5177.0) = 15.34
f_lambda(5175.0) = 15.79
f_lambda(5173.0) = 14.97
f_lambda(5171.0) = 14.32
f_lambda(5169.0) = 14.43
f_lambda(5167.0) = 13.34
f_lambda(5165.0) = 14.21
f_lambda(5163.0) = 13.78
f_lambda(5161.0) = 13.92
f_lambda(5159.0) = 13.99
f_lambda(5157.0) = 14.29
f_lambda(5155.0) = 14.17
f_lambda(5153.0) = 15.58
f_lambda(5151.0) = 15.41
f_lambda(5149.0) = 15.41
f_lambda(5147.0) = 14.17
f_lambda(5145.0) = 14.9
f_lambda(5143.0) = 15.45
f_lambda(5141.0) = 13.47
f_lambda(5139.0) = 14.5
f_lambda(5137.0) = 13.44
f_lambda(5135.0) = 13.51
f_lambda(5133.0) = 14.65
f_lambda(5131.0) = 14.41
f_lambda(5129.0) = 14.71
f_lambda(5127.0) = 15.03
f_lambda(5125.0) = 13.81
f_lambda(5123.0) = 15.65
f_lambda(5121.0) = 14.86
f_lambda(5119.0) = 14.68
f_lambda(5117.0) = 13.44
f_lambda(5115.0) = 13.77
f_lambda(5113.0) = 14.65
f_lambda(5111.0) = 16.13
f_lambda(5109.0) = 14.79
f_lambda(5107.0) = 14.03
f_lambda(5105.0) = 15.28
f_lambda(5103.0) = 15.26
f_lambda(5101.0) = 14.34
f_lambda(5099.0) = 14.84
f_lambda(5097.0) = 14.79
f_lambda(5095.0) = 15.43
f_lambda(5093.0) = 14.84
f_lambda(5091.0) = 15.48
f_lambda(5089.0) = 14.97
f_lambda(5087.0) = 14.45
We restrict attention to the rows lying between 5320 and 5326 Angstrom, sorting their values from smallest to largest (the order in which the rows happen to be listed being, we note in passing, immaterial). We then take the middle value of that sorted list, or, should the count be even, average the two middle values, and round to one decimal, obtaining 16.2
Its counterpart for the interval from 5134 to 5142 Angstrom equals 13.5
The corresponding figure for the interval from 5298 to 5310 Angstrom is 15.2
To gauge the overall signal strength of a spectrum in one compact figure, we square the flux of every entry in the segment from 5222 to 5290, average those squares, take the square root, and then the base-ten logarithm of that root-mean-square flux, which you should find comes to 1.19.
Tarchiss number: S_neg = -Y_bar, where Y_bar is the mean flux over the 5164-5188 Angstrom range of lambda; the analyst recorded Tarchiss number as -14.6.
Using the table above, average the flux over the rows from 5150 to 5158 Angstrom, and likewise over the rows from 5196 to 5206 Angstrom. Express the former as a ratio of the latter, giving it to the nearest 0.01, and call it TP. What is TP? 1.03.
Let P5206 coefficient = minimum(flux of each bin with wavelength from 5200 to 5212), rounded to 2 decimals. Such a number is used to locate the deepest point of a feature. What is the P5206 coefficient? 13.67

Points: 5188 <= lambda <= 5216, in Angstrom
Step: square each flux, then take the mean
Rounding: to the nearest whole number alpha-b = 207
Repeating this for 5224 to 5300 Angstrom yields 245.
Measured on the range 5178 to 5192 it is 208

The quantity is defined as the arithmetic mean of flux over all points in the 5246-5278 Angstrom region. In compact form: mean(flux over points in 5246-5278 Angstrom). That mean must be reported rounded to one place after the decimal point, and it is 15.9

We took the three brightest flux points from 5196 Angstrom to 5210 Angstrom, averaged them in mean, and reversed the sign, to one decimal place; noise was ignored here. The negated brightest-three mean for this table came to -14.8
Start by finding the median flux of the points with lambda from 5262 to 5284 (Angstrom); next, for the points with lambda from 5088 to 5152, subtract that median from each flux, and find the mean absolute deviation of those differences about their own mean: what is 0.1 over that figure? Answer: 0.182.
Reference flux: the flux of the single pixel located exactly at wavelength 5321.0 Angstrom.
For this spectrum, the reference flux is 16.19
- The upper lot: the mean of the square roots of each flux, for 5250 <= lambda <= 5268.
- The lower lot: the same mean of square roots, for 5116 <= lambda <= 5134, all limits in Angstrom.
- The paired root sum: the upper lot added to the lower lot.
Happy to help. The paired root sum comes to 7.80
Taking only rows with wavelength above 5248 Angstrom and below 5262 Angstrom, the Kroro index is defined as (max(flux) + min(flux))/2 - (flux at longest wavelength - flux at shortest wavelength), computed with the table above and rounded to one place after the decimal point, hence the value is 15.1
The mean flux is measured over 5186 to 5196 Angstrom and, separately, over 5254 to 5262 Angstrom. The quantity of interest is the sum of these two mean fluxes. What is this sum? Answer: 30.50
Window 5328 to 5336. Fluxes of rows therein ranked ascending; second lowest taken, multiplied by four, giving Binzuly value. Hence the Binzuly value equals 63.0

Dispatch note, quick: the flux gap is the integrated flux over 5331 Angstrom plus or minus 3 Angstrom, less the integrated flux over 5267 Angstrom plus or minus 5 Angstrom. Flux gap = -63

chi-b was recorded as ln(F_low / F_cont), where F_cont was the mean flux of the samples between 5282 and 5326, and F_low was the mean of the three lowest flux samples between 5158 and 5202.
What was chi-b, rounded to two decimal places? -0.15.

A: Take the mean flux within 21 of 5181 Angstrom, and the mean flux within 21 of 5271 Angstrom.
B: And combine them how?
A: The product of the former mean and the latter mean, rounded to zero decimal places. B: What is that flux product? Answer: 232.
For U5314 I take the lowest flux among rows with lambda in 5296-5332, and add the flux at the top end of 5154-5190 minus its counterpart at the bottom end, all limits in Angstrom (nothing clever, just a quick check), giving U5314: 13.3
